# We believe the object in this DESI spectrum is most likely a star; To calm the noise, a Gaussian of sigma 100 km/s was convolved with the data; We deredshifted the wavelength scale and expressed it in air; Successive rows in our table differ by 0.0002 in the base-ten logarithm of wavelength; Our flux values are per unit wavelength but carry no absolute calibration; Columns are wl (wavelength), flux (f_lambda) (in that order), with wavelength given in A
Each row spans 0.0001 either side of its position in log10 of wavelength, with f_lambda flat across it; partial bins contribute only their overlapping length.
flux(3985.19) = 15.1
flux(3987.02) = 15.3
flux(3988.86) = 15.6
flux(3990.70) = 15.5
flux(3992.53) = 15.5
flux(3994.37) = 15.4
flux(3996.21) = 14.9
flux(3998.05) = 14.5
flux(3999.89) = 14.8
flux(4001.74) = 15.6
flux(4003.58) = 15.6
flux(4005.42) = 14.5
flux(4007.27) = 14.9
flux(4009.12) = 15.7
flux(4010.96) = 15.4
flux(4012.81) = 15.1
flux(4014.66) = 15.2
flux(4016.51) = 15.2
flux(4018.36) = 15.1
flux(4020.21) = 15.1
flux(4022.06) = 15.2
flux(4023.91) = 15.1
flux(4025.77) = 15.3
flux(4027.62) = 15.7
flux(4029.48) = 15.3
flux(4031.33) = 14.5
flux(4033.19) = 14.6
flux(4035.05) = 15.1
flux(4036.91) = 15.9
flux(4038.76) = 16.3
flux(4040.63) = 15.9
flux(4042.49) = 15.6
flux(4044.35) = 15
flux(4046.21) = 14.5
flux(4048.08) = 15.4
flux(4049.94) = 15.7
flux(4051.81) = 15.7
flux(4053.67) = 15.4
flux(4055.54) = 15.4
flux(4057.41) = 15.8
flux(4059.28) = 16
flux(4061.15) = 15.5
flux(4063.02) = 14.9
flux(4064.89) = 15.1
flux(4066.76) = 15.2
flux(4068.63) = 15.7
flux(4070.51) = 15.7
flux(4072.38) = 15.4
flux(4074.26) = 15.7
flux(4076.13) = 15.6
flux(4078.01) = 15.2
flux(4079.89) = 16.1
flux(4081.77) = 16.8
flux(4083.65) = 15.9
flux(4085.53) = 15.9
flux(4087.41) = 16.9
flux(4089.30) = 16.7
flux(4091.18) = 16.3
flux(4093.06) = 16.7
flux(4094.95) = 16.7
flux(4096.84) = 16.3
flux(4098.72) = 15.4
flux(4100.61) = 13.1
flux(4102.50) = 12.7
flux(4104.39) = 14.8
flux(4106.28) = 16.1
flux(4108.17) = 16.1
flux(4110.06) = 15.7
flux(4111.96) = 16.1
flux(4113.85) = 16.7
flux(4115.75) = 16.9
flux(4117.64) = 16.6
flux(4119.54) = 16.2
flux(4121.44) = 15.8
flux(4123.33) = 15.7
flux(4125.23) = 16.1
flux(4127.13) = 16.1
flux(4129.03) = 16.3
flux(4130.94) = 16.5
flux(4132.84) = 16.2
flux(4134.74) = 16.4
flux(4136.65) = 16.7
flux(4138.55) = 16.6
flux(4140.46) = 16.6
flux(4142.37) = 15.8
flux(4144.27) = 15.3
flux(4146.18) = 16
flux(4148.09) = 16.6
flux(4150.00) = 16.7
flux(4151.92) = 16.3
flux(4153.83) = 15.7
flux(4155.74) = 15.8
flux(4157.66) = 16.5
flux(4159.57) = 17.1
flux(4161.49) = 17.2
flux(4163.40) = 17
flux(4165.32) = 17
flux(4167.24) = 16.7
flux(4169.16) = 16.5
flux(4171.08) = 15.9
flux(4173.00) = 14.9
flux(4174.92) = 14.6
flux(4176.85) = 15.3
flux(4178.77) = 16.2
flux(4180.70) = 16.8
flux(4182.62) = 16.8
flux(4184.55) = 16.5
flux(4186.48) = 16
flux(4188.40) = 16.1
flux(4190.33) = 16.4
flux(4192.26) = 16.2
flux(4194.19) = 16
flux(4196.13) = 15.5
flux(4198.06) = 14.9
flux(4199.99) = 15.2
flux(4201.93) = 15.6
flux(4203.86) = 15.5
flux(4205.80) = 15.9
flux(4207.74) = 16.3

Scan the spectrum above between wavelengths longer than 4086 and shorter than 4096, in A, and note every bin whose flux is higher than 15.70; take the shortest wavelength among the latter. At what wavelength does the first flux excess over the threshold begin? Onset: 4087.41 A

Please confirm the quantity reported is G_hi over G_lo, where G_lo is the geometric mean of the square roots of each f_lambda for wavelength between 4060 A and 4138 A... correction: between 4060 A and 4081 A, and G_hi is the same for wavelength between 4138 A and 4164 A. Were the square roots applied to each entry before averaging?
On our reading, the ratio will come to 1.03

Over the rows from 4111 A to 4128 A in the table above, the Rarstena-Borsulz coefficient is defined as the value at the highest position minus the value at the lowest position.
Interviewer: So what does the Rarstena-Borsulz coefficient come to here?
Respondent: 0.0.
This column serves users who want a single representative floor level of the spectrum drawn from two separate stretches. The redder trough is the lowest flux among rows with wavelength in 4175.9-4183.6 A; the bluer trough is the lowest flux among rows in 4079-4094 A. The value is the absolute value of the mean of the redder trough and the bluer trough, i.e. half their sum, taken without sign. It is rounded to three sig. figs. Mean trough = 15.6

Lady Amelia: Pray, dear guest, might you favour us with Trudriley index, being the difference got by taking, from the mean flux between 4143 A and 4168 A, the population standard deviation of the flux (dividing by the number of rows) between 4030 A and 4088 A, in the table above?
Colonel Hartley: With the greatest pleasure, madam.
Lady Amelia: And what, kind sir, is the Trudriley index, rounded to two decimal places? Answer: 15.89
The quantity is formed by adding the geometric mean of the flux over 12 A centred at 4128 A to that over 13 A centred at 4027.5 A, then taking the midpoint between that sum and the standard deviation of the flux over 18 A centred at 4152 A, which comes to 15.9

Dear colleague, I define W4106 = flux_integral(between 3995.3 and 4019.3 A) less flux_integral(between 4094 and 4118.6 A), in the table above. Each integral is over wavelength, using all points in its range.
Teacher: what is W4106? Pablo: -22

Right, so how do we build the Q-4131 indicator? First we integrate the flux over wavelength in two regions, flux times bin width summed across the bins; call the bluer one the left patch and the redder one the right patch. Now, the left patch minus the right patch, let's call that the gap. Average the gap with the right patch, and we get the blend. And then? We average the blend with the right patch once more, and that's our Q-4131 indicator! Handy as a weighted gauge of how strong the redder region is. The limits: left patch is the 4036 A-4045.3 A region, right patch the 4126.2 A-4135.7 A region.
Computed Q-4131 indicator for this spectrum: 114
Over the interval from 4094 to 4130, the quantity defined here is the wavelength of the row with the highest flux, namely 4115.75 A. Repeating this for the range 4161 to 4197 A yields 4161.49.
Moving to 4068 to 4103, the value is 4087.41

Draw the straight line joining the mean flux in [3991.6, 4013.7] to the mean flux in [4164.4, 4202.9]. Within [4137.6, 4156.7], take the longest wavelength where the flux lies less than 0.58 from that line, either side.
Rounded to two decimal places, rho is 4155.74 A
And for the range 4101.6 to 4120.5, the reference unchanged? 4119.54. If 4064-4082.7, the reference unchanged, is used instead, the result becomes 4078.01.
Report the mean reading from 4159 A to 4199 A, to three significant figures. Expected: 16.2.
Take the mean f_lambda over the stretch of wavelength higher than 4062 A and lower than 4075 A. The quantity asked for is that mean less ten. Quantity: 5.4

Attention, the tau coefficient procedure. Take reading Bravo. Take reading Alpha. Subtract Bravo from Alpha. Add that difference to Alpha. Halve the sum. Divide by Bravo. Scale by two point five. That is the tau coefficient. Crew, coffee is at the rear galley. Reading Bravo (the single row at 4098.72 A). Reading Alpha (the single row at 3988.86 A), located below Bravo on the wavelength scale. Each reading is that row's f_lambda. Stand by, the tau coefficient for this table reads 1.28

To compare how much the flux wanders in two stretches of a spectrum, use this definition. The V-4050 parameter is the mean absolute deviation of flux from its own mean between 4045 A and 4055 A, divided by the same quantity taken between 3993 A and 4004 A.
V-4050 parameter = 0.8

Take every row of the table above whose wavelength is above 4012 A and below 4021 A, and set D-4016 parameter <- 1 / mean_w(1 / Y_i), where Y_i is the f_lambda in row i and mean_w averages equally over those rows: 15.1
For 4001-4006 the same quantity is 15.2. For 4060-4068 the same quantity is 15.2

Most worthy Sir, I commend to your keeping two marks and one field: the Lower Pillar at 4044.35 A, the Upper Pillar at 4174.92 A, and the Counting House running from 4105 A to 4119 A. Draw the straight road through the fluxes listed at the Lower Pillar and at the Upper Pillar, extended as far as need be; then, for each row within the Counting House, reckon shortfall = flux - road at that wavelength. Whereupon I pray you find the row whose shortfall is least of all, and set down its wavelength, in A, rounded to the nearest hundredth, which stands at 4110.06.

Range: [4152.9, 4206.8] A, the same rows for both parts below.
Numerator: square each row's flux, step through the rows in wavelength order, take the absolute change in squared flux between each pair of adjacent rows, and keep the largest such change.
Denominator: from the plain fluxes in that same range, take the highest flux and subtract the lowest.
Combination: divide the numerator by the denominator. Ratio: 11.8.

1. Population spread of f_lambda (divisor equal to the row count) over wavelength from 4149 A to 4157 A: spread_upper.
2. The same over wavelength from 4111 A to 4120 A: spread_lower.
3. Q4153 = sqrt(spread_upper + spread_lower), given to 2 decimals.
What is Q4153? 0.84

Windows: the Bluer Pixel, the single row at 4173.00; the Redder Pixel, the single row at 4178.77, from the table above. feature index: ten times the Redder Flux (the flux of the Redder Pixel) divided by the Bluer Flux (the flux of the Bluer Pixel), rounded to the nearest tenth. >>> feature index 10.9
